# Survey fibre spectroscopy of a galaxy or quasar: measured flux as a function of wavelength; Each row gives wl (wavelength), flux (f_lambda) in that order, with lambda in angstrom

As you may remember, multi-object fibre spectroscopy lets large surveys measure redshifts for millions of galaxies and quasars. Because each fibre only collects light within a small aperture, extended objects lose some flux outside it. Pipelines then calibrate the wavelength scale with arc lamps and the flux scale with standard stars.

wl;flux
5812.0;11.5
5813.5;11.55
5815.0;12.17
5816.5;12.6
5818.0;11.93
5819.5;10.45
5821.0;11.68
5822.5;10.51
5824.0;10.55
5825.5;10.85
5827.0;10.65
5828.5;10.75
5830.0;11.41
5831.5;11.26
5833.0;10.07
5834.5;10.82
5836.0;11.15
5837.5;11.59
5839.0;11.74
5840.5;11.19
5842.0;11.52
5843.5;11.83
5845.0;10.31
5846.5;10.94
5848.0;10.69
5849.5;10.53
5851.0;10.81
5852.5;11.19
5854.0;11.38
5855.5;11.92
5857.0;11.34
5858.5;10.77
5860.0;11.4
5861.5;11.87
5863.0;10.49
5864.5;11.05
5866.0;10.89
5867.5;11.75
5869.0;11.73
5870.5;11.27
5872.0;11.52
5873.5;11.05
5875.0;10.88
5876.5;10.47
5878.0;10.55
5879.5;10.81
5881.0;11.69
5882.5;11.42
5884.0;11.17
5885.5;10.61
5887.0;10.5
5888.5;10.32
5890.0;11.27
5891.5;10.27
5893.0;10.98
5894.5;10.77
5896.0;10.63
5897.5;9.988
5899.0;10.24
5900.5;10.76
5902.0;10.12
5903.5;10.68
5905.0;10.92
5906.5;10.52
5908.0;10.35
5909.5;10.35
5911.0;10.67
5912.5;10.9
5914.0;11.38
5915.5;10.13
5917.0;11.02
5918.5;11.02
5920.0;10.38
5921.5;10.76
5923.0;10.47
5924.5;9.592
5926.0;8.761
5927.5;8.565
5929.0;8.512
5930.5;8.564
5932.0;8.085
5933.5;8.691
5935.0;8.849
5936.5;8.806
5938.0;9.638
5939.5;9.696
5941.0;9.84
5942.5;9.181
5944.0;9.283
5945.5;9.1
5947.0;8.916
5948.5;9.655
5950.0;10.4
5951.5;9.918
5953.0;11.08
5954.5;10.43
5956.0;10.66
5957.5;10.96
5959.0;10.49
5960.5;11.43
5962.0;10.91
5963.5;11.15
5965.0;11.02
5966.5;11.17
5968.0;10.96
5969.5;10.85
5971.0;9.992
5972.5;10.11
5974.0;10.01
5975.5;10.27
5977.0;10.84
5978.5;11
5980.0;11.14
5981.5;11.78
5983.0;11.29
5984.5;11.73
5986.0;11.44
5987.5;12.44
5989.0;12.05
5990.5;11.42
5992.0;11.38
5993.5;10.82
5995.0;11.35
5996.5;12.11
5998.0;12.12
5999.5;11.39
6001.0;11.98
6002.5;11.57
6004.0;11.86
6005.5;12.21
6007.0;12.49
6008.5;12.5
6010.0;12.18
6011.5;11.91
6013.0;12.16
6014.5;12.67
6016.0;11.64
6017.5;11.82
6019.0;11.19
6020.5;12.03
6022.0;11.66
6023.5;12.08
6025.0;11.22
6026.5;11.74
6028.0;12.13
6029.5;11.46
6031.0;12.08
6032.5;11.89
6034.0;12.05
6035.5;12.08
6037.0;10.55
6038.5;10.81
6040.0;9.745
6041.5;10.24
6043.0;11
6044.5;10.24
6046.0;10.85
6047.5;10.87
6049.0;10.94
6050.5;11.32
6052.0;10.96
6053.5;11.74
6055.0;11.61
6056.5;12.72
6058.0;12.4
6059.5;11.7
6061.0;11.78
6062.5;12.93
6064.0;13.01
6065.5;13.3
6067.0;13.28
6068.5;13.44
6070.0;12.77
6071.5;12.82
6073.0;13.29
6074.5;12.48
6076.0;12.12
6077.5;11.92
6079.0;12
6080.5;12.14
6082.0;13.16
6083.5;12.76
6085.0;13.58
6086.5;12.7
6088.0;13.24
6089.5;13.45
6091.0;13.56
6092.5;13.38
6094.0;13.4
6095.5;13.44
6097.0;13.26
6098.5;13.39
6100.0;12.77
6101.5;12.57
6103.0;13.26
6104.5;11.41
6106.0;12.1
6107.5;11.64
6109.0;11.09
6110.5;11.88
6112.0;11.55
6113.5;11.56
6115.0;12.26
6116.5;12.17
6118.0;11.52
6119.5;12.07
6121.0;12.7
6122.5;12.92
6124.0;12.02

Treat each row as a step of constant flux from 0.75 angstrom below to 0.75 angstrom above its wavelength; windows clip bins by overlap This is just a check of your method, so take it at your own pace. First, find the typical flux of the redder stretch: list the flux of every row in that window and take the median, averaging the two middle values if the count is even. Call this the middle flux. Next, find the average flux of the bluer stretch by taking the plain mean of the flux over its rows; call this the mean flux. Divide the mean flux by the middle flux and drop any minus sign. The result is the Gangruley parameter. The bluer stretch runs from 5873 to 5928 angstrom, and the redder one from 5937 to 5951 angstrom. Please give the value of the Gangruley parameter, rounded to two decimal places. 1.10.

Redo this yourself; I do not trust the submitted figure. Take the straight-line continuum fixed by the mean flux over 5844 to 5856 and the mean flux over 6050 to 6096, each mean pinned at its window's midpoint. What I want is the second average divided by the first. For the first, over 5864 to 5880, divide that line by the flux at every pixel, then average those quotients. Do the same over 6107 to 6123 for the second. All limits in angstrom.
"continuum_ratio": 1.08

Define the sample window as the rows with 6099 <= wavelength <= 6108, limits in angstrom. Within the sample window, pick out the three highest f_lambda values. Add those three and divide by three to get 12.9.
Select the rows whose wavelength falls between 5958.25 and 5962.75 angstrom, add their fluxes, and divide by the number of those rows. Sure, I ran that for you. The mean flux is 10.9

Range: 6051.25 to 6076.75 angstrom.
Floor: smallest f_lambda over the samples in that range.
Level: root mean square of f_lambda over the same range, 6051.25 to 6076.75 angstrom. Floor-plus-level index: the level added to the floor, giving 23.5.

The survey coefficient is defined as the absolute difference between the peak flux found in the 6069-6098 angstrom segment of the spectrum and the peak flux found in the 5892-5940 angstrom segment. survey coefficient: 2.2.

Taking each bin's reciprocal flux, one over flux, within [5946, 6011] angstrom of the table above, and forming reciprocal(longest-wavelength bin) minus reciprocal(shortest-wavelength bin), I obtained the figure -0.030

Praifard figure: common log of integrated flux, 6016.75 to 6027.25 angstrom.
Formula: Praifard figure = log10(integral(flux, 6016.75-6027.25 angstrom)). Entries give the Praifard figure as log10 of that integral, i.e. 2.09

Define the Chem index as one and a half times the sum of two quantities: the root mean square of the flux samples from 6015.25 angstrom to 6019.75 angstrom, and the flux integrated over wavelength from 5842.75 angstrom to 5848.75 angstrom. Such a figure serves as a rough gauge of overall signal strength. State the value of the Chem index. 116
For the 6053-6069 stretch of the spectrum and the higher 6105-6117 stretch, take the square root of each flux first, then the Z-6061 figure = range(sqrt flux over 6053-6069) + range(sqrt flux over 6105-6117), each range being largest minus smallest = 0.4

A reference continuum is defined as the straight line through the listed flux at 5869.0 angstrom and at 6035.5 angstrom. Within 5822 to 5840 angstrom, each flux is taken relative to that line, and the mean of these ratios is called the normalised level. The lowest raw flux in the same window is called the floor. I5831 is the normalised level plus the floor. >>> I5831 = 11.0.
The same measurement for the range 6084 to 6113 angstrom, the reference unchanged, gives 12.1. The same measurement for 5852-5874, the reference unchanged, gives 11.5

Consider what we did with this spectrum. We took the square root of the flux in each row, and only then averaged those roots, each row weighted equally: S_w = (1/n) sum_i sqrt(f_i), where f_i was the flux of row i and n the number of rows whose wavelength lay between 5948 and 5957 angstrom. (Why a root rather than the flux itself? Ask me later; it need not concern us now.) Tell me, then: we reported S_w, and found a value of 3.22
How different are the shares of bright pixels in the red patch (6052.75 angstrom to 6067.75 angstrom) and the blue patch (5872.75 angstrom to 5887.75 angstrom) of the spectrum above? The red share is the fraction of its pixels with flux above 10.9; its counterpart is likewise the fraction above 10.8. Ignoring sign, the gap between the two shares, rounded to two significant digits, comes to 0.40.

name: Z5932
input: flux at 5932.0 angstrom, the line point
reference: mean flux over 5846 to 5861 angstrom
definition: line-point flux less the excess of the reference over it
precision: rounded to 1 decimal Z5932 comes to 5.1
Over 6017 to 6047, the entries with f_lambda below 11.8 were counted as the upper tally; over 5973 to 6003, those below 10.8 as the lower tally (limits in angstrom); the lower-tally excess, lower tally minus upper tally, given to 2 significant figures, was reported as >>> -10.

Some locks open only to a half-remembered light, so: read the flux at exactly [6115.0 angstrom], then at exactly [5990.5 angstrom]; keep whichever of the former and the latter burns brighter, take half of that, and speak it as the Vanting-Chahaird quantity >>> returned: 6.13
